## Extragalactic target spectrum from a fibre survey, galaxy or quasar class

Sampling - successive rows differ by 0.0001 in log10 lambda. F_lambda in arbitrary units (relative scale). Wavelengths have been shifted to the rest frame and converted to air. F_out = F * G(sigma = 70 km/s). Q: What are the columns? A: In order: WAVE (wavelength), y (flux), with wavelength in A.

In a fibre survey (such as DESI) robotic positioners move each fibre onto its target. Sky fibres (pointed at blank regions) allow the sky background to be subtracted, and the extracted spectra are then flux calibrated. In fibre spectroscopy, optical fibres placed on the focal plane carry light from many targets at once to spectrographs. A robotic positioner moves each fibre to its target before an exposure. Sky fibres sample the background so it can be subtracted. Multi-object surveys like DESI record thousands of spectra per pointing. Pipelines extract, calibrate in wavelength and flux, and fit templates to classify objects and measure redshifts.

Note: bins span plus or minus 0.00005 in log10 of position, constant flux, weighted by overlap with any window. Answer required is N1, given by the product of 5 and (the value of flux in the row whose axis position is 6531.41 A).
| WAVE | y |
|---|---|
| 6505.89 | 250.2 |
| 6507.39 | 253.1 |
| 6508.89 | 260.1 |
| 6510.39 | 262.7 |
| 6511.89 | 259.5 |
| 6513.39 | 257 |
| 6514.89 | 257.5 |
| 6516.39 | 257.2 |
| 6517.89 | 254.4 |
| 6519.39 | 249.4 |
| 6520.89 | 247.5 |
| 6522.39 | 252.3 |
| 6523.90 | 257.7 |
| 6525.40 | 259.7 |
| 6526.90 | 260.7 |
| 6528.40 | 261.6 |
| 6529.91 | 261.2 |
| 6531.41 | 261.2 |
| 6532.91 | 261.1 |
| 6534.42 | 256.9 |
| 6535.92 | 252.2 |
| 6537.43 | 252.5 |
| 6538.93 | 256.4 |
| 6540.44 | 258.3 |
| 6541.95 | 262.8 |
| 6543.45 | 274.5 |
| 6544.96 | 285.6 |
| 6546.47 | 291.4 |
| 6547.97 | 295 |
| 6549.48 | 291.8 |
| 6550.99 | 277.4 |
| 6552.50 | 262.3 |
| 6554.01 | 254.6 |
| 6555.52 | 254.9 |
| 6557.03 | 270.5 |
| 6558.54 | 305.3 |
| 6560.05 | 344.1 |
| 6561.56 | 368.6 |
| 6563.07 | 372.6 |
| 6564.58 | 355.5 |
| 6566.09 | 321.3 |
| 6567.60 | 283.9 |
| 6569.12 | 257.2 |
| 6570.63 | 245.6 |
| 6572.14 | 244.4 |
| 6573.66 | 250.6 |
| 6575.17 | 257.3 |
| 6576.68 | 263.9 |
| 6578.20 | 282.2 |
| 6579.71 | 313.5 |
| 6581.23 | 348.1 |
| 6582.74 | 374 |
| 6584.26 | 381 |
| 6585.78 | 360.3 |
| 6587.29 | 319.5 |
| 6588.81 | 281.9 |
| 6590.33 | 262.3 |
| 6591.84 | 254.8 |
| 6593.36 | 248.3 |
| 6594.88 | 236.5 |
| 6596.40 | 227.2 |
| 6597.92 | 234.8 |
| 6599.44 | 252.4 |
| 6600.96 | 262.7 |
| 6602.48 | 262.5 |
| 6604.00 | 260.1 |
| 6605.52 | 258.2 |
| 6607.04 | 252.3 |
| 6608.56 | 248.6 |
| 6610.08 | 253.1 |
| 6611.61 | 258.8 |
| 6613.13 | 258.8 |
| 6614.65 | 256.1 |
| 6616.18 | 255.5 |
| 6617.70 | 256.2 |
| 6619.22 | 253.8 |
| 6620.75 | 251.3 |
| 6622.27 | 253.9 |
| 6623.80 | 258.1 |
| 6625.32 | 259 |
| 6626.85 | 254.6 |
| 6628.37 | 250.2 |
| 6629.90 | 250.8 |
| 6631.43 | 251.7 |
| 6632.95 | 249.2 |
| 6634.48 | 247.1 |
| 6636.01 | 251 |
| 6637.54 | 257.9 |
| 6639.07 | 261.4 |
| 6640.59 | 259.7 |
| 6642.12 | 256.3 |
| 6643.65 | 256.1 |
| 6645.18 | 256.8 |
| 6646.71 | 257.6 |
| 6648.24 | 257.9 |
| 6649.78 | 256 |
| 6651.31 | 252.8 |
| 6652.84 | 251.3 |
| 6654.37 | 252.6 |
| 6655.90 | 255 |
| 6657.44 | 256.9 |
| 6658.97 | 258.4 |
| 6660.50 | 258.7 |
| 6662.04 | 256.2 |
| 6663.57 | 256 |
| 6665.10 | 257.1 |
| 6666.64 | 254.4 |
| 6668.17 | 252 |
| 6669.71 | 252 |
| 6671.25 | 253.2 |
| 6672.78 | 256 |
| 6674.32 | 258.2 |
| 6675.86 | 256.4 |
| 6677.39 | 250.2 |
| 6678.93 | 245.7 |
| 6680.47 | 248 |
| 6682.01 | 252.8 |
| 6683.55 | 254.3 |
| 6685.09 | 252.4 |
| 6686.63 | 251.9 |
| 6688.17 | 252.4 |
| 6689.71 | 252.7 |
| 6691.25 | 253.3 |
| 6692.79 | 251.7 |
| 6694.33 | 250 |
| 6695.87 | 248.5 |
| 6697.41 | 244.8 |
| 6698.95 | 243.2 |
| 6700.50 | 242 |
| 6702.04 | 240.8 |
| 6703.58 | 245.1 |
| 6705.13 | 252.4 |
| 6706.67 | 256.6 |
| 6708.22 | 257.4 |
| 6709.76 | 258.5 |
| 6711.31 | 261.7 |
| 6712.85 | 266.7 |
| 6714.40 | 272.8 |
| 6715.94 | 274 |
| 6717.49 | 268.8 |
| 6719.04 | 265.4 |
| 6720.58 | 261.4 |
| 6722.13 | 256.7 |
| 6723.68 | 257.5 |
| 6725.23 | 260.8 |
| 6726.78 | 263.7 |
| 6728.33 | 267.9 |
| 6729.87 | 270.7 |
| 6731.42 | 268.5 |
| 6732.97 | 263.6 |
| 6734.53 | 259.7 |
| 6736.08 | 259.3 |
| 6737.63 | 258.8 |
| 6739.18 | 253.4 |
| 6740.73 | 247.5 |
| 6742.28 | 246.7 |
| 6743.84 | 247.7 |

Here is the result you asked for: 1306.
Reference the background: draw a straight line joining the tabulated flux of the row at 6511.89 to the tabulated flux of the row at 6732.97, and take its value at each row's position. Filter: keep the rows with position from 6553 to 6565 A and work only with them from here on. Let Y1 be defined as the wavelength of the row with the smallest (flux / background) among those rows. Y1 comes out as 6554.01 A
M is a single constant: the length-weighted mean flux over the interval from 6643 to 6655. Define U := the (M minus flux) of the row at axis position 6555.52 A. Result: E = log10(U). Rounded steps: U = 0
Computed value -0.7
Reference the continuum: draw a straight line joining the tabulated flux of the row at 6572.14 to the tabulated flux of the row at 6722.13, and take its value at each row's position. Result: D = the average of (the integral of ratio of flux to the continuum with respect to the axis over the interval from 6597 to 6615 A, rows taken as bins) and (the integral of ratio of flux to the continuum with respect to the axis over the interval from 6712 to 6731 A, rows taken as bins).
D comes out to 19.1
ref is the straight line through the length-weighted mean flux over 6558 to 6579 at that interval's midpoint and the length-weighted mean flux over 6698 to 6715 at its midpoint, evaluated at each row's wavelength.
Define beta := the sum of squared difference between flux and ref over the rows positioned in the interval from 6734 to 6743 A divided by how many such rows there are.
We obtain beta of 125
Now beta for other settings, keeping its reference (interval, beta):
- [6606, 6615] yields 854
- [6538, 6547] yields 1297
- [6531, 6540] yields 2530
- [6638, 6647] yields 246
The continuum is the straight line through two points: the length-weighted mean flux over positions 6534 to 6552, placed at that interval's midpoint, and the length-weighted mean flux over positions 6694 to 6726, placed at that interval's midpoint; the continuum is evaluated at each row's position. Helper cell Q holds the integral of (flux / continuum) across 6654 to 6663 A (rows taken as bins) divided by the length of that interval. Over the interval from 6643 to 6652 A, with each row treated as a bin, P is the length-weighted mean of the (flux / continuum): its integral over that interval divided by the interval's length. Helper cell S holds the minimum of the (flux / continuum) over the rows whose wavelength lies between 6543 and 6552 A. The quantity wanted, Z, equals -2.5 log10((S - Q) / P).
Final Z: 3.8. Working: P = 0.98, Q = 0.982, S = 1.01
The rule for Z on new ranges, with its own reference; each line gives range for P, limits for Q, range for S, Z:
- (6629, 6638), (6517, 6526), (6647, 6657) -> 3.6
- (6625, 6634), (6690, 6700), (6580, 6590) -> 2.6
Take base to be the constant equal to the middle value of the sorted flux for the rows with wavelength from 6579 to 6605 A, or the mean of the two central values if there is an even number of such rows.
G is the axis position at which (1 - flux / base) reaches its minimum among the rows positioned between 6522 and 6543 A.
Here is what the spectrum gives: 6541.95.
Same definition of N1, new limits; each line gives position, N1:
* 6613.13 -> 1294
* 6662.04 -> 1281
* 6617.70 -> 1281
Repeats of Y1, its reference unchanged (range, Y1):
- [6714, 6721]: 6720.58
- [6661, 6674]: 6669.71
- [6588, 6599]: 6596.40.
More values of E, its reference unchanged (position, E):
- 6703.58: 1.0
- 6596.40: 1.4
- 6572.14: 1.0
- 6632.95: 0.8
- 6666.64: -0.2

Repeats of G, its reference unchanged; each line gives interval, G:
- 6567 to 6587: 6584.26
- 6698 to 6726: 6715.94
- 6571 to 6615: 6584.26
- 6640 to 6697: 6640.59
